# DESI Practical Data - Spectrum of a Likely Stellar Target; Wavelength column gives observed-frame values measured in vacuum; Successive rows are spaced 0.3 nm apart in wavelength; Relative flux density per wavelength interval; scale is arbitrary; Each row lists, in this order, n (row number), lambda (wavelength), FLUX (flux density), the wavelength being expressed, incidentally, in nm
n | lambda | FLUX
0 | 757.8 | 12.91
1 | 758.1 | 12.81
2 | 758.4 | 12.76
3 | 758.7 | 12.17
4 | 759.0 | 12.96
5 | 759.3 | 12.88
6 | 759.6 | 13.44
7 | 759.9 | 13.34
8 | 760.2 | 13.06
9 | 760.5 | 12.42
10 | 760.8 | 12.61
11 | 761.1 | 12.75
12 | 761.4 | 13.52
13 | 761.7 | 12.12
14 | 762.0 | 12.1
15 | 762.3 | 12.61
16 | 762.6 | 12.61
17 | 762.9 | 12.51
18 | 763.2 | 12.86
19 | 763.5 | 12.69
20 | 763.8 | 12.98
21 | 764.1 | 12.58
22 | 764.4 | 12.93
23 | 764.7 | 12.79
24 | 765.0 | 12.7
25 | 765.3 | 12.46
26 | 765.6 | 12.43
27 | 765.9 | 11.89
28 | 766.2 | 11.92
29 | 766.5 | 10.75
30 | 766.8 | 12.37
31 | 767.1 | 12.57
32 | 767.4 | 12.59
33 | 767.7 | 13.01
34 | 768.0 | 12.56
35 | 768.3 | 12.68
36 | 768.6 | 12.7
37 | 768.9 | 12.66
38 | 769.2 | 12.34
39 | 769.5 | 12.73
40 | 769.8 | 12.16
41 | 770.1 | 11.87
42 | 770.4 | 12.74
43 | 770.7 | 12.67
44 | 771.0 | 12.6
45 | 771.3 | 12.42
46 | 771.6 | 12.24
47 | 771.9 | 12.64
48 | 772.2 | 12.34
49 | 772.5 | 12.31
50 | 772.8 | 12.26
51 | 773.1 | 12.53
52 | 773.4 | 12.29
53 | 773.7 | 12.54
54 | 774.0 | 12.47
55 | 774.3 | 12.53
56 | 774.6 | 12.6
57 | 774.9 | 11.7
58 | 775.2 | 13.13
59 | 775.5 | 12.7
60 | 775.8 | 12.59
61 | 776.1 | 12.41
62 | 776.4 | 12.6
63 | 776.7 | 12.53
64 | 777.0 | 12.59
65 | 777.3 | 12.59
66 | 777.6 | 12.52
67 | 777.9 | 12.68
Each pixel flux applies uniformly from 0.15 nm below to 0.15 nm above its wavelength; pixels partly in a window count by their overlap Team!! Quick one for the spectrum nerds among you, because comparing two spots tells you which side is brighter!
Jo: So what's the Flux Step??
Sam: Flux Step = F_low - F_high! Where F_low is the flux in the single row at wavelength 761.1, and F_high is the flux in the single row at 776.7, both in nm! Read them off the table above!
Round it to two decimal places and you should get 0.22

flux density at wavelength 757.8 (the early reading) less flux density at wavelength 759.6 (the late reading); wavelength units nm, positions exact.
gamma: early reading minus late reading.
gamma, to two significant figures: -0.53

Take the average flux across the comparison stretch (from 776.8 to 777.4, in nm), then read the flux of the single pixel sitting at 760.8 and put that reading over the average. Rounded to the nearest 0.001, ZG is 1.002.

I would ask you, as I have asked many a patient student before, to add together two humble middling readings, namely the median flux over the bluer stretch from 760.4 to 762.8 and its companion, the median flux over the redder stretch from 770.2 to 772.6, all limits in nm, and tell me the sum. 25.12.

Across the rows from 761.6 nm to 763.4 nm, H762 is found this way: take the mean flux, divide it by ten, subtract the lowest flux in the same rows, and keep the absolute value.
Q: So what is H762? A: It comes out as 10.9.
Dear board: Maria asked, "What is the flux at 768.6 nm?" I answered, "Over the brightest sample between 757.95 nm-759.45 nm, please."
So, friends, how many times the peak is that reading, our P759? 0.98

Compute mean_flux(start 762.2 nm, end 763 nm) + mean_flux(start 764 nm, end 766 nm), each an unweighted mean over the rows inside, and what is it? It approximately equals 25.1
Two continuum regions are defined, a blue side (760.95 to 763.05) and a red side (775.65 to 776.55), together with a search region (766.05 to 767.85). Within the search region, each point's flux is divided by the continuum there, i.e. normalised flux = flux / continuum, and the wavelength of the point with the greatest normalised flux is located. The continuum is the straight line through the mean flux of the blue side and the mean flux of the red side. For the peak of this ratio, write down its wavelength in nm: 767.7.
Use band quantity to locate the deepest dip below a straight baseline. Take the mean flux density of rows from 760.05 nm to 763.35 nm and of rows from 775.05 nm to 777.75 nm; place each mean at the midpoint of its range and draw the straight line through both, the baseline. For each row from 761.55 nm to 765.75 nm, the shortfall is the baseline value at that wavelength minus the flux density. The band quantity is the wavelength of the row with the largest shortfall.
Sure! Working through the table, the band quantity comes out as 762.0 nm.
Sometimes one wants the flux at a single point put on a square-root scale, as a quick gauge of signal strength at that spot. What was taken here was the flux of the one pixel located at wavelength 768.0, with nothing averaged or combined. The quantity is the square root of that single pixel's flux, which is 3.54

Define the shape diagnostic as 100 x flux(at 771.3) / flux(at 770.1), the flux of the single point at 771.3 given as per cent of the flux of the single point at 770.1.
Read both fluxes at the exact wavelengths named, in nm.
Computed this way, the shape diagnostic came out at 105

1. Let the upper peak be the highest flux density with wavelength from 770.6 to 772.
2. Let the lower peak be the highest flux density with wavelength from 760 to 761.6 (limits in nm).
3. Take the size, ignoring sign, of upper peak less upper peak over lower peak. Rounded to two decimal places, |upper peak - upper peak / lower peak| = 11.73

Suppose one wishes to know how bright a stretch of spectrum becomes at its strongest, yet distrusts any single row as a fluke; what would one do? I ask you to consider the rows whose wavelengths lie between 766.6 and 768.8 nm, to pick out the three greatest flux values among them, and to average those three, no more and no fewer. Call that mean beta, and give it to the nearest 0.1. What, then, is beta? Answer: 12.8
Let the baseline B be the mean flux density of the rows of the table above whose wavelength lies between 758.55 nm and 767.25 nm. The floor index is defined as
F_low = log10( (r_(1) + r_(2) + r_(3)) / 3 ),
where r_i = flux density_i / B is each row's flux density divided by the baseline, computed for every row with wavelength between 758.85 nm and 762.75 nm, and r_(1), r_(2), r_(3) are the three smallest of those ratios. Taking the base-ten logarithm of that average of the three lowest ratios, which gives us -0.013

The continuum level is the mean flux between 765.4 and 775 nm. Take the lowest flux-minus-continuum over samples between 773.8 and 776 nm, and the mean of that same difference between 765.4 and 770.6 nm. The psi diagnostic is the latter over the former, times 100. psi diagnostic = 4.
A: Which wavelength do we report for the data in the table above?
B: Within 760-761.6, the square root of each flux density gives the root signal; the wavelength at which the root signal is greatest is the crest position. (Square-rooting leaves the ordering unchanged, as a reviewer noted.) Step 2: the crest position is 761.4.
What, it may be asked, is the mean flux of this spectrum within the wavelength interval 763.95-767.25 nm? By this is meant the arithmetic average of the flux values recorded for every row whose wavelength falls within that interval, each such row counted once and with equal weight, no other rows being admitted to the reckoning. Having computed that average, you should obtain 12.31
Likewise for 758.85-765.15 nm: 12.78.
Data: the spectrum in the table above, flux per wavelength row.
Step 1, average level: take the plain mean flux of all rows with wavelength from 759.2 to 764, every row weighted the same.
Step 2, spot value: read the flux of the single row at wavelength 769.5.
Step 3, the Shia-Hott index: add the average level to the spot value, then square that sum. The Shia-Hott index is 651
